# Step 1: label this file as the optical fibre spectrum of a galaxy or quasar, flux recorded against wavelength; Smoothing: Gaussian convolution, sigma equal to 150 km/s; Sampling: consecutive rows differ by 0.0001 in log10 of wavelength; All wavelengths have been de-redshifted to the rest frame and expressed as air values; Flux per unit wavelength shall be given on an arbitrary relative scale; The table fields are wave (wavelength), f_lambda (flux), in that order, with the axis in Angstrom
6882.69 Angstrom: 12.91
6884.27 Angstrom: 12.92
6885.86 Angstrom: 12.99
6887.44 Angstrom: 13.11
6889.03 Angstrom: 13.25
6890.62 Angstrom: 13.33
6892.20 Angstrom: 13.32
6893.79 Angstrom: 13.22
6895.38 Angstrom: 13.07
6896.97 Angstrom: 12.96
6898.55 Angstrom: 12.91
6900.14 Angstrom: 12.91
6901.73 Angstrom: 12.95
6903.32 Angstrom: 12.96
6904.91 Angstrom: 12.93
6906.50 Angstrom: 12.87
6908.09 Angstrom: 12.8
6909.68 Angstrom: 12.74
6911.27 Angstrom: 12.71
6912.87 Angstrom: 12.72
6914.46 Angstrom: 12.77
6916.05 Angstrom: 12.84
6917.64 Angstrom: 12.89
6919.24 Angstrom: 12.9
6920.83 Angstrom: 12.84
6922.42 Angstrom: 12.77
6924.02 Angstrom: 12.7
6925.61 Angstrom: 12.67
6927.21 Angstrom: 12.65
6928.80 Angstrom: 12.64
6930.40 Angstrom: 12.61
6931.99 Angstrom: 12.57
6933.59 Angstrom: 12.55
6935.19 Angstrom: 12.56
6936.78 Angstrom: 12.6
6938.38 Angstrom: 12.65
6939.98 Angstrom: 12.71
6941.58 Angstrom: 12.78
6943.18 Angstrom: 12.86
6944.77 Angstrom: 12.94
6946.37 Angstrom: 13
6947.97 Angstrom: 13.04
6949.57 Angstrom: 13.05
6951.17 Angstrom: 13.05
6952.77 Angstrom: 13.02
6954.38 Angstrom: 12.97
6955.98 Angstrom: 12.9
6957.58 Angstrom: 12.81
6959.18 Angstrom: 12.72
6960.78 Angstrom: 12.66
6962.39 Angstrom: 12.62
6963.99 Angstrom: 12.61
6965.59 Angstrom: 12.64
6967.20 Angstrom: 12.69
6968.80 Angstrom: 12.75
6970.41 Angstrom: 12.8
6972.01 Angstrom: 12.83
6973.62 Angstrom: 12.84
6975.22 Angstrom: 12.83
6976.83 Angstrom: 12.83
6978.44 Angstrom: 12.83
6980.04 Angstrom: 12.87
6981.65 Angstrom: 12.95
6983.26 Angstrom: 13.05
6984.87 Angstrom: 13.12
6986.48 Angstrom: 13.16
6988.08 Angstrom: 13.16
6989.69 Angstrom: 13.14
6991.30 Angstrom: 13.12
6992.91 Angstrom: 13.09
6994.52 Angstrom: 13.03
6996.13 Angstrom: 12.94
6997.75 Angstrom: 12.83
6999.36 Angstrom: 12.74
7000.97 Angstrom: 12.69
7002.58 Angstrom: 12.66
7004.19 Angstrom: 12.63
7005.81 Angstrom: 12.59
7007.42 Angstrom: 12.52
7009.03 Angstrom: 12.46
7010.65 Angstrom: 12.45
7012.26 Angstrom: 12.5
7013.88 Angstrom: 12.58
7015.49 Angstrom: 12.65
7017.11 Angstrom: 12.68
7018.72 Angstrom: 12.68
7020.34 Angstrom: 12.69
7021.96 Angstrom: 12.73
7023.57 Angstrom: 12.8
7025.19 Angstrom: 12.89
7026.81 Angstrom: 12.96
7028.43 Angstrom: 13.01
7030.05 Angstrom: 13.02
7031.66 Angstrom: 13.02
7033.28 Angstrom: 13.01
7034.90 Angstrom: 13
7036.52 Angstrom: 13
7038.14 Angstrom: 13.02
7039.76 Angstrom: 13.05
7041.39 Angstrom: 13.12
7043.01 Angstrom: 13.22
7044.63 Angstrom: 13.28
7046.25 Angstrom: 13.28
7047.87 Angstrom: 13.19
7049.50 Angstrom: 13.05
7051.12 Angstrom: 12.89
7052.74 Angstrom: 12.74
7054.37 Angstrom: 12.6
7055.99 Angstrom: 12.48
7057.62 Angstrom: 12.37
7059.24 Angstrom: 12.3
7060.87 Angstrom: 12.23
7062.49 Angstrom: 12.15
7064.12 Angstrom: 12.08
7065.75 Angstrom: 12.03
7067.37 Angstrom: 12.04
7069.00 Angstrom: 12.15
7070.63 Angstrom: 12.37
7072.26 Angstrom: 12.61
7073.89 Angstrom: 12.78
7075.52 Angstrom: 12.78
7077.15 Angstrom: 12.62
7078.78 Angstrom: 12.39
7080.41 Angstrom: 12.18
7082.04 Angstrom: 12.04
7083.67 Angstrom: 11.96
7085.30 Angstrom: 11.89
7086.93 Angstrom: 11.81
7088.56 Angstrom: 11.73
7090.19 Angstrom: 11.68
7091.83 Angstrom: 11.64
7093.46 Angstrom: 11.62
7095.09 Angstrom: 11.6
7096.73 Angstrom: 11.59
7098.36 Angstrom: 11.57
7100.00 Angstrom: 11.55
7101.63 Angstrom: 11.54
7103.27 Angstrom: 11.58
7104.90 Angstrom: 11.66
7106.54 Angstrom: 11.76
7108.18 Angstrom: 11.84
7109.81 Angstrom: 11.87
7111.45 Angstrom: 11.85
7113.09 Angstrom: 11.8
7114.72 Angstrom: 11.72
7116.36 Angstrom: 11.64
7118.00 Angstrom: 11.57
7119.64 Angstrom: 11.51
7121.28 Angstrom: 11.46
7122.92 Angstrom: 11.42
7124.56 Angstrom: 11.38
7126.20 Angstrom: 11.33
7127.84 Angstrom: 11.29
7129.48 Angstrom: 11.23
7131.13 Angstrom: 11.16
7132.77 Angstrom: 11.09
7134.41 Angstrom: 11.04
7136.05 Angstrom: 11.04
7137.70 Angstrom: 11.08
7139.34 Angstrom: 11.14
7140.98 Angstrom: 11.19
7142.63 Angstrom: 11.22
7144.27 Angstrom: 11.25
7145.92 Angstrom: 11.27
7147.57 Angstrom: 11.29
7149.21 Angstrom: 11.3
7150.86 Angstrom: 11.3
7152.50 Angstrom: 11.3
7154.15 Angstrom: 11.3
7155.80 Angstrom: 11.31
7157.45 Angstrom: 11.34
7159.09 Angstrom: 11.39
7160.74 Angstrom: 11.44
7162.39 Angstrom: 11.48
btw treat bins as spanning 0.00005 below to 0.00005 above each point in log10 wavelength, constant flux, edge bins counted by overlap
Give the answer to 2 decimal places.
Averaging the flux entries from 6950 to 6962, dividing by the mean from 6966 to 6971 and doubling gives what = 2.02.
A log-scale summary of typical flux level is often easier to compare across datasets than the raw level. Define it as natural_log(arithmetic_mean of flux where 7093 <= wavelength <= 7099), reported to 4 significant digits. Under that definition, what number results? 2.451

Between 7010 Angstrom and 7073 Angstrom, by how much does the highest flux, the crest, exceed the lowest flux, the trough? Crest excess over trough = 1.25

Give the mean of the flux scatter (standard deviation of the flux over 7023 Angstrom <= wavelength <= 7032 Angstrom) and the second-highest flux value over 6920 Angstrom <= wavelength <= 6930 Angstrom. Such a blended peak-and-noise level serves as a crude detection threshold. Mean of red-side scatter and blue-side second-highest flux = 6.43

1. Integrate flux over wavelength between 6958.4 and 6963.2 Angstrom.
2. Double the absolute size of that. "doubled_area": 122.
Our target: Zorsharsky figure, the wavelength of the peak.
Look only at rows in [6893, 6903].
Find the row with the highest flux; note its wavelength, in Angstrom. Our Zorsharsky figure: 6893.79 Angstrom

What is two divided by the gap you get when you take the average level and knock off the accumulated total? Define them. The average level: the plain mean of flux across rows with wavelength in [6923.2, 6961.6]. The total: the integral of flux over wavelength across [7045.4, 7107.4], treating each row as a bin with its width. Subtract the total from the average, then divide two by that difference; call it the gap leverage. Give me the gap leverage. -0.0027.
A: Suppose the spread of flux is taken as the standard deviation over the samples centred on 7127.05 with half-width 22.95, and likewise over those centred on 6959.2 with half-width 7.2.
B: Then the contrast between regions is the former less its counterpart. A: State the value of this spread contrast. 0.11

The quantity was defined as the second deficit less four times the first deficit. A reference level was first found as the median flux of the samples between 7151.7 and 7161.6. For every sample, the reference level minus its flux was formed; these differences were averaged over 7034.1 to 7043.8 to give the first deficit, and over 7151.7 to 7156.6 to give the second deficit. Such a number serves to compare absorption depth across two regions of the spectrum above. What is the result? 7.0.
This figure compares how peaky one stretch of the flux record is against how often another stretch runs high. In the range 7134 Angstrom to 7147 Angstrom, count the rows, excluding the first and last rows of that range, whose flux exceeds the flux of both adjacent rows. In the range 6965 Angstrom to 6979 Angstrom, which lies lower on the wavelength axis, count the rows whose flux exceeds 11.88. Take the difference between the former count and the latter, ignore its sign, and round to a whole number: 9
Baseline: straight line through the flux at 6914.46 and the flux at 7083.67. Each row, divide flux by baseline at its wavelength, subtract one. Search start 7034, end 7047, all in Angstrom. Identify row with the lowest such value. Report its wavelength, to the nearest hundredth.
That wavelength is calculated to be 7034.90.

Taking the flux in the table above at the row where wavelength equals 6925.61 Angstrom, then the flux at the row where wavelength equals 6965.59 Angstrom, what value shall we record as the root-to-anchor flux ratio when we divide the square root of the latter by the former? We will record 0.281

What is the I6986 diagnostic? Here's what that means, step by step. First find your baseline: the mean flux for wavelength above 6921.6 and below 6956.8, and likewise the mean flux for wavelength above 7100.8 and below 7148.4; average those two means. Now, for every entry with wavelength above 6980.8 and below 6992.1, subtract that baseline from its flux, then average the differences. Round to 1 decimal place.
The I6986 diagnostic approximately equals 1.0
